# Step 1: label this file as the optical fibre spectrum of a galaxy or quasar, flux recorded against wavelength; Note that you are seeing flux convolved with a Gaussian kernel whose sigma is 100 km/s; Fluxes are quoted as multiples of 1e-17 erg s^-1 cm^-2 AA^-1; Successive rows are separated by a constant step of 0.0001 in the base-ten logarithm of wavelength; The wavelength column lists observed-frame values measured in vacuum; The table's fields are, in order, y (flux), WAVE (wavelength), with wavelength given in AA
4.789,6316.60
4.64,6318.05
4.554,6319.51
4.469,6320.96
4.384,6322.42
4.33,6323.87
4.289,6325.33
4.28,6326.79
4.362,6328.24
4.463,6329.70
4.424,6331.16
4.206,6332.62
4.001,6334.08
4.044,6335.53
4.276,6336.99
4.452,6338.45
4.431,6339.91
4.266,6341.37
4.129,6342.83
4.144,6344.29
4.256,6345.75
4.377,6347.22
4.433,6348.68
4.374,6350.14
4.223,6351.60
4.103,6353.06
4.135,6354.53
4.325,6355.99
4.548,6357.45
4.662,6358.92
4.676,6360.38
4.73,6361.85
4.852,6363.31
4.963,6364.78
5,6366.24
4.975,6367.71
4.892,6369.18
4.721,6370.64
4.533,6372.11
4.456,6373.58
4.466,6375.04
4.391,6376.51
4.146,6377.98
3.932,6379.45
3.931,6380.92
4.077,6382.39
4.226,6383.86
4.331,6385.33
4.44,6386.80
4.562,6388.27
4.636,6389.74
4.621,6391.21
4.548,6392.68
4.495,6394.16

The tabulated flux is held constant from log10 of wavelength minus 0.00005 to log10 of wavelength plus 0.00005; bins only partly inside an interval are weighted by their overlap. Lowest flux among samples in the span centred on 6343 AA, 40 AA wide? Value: 4.001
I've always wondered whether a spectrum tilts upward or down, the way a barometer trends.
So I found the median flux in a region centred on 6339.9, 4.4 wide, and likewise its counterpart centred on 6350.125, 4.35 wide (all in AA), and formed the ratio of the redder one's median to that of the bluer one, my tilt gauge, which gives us 0.99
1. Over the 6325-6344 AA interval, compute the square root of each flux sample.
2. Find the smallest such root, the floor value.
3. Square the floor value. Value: 4.00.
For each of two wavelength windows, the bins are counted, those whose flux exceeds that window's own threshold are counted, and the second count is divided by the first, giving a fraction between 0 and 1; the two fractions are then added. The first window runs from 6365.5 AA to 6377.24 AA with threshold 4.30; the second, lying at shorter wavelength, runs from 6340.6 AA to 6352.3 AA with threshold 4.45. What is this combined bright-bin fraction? 1.0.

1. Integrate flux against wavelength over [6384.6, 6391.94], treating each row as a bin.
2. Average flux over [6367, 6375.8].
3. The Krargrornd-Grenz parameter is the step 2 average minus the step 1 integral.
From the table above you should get -29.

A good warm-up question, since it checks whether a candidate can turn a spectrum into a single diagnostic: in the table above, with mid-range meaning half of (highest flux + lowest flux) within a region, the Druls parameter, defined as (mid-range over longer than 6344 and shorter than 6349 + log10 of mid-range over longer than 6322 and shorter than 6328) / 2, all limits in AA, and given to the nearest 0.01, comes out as 2.46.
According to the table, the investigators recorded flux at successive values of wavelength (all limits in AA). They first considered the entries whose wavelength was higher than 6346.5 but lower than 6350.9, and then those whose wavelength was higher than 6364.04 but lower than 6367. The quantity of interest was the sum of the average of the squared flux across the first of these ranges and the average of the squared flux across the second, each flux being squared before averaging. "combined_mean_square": 44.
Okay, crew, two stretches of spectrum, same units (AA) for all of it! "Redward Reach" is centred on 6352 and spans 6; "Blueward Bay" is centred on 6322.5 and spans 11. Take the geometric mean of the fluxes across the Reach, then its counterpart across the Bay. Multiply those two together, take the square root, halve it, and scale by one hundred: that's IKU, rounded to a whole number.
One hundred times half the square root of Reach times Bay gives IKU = 216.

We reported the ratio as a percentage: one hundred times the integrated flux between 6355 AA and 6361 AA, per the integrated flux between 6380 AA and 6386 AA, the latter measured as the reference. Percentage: 110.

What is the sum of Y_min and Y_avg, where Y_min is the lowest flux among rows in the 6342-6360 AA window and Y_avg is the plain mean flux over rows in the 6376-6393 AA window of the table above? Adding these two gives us 8.42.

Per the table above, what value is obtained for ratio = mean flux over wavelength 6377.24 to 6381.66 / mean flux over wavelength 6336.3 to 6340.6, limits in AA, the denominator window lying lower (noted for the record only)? 0.91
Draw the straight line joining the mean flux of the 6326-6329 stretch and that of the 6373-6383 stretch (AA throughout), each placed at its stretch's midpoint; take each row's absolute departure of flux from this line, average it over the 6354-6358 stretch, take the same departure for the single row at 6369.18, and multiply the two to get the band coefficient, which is 0.11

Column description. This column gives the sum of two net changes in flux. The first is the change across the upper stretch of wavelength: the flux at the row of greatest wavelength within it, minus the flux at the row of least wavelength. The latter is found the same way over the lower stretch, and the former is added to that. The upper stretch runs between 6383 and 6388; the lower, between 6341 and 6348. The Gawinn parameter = 0.3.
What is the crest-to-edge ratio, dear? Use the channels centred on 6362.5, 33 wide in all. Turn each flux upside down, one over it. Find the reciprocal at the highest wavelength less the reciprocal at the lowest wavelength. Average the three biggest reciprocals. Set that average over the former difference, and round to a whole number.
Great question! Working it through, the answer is 19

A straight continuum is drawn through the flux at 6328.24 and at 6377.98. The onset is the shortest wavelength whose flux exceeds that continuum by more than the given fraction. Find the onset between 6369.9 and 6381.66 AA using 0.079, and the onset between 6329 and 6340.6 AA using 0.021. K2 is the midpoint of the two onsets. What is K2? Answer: 6350.2 AA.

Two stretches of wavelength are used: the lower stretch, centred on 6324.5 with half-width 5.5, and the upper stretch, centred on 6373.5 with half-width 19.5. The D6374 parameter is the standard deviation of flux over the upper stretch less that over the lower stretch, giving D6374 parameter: 0.21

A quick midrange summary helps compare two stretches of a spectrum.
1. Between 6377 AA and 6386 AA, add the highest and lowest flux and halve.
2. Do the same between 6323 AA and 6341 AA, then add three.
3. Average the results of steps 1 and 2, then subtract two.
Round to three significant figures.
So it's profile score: 3.68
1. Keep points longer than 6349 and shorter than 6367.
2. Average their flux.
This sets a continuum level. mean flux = 4.55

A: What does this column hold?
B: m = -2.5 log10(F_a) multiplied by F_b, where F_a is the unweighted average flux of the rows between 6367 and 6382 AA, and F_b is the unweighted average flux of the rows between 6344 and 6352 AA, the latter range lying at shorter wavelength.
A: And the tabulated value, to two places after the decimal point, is -6.97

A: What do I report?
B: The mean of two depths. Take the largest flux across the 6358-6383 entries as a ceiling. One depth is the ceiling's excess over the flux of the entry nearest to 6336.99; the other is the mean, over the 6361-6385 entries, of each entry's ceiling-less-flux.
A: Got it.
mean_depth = 0.60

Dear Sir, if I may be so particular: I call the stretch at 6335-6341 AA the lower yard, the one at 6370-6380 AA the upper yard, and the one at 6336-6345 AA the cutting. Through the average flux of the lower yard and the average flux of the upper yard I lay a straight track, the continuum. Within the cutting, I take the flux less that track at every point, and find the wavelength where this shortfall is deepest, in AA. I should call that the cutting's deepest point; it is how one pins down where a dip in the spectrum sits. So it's 6342.83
